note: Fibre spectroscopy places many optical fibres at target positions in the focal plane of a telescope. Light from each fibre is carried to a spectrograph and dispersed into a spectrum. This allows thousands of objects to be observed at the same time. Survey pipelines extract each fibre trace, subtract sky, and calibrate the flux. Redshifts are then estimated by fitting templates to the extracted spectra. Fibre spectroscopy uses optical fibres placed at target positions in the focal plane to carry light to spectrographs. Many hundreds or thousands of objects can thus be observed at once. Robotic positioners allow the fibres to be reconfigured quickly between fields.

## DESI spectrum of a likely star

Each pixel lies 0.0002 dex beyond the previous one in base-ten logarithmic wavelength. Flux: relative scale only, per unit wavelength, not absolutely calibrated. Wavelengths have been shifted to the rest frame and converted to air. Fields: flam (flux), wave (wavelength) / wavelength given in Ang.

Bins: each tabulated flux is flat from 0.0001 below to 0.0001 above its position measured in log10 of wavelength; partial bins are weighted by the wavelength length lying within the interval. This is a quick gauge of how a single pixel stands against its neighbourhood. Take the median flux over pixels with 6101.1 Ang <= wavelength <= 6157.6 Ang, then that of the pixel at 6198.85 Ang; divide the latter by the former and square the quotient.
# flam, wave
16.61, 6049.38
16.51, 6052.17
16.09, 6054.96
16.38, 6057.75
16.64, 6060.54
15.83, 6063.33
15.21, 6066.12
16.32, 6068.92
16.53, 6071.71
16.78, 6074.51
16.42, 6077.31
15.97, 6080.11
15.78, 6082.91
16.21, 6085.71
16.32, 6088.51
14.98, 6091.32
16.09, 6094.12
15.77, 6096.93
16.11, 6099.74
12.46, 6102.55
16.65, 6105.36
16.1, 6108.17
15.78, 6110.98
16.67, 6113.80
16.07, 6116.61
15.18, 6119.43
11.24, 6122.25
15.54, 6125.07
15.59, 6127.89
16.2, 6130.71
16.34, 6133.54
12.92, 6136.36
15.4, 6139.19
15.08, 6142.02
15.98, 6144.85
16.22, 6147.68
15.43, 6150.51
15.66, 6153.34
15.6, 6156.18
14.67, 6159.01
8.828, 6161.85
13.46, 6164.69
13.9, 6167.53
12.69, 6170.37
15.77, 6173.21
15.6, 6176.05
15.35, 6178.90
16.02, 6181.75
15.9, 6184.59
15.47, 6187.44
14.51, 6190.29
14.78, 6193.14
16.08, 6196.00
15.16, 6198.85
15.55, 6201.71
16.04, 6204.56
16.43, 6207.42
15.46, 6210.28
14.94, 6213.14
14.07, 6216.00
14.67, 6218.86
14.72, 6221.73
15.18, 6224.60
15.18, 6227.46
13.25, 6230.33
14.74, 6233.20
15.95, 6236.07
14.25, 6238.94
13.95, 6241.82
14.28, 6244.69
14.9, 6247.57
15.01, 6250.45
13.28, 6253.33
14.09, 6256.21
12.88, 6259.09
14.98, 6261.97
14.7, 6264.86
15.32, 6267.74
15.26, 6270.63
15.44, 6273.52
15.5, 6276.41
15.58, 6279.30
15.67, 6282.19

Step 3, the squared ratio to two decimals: 0.94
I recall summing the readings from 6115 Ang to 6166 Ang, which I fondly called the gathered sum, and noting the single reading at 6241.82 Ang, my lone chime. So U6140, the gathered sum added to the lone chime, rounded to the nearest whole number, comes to 279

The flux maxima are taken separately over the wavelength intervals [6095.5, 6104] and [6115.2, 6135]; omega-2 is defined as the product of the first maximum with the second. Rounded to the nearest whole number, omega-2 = 263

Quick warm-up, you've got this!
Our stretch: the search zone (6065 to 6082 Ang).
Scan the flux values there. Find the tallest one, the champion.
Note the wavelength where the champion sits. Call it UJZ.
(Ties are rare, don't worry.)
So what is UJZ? 6074.51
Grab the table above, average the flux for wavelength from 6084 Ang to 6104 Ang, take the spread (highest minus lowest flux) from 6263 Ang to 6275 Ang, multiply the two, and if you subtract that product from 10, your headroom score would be -1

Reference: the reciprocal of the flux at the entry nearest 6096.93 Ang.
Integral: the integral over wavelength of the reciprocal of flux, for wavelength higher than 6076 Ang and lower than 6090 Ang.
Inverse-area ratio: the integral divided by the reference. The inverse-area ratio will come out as 13.7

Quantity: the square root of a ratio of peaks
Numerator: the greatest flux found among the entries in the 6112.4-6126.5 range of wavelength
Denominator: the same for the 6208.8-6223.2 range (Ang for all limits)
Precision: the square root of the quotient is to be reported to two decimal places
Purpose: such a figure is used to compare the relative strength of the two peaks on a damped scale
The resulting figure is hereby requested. 1.04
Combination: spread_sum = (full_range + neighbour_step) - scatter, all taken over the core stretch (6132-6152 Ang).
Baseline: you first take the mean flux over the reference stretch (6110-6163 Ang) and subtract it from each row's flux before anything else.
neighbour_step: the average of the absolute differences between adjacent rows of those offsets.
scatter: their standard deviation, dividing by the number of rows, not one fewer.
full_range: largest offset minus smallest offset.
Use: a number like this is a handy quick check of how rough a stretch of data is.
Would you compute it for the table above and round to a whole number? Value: 4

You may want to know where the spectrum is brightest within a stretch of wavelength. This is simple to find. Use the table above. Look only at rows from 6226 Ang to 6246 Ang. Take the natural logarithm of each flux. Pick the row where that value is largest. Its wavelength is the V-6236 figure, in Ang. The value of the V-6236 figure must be 6236.07 Ang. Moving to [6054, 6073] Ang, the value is 6060.54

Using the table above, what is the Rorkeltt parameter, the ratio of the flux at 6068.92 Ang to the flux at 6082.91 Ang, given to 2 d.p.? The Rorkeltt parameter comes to 1.03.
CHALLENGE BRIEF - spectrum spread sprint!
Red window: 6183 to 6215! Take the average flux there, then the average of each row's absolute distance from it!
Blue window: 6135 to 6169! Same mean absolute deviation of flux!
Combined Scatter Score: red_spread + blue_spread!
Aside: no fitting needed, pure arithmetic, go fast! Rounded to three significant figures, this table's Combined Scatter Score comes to 1.90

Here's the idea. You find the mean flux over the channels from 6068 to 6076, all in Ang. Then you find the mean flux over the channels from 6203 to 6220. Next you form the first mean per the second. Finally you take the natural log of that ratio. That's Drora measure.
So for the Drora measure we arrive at 0.08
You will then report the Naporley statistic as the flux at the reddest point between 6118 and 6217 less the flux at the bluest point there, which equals -1.1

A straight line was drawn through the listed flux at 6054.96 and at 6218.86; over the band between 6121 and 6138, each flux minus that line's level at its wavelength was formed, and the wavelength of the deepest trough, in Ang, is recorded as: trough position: 6122.25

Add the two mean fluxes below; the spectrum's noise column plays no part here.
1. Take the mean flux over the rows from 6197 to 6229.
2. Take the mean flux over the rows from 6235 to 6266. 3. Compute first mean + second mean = 29.6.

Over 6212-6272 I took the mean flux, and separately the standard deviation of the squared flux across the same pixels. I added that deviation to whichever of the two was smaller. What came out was 36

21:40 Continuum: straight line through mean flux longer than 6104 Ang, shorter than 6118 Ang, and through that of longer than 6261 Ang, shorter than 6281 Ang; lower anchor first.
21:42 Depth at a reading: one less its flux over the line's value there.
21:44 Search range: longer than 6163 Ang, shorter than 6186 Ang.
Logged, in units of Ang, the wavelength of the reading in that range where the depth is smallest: 6181.75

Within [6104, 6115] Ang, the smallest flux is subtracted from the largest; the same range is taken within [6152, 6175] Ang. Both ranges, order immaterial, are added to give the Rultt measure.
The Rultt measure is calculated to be 7.8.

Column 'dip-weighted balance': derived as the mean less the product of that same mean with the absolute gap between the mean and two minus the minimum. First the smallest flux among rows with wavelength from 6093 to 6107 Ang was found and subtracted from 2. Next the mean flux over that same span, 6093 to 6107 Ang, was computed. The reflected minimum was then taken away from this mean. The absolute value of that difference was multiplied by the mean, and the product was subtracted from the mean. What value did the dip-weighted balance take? -383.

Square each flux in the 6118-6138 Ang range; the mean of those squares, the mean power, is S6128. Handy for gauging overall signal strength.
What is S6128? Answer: 220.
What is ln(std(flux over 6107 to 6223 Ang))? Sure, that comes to 0.4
